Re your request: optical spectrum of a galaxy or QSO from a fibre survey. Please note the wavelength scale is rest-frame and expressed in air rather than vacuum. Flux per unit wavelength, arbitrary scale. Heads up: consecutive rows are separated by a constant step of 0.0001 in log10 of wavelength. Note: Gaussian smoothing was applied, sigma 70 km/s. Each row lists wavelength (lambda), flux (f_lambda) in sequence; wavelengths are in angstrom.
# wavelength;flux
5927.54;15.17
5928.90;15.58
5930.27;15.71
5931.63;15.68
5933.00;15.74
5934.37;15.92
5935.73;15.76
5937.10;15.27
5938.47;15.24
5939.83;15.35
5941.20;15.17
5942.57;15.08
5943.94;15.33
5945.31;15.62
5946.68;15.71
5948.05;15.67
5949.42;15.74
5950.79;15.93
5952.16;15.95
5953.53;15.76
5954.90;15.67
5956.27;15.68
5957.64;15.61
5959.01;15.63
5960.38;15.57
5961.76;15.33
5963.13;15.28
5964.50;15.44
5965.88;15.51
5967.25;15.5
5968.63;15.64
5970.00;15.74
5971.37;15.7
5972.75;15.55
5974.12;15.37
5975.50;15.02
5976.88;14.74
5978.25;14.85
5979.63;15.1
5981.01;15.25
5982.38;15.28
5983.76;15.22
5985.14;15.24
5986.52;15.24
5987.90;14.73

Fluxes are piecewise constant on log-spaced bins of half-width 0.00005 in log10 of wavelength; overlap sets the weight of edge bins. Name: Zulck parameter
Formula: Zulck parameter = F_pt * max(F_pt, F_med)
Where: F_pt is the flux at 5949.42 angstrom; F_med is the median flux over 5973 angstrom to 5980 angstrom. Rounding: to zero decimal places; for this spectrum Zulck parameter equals 248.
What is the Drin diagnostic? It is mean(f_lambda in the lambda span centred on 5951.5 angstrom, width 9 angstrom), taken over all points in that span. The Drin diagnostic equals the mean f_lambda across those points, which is 15.8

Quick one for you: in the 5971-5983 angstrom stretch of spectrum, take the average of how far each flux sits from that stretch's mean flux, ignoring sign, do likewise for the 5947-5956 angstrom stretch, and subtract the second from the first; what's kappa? 0.15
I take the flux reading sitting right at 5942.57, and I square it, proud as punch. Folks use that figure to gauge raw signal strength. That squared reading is 227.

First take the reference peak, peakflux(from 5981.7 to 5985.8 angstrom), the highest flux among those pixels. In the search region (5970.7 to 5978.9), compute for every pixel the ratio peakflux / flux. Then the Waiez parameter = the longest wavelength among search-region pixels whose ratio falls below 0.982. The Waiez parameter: 5971.37 angstrom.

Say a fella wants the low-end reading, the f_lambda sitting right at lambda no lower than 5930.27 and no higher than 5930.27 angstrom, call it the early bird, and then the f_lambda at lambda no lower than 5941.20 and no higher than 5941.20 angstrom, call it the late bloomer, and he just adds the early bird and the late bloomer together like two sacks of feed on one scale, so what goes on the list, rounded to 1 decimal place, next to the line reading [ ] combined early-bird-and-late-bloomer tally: 30.9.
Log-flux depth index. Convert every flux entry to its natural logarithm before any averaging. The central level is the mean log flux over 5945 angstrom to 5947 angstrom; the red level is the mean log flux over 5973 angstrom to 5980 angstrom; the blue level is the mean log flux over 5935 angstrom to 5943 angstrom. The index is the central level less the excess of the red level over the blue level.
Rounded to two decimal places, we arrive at 2.77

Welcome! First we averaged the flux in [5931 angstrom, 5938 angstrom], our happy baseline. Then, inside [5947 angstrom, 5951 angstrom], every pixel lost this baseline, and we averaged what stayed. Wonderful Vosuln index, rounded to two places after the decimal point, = 0.11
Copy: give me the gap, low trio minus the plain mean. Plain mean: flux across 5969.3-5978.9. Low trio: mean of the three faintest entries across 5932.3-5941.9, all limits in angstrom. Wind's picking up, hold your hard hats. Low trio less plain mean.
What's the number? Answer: -0.1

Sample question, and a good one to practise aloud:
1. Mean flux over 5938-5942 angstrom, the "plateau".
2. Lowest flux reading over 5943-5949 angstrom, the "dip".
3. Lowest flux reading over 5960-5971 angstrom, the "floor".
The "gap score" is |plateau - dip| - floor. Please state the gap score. -15.2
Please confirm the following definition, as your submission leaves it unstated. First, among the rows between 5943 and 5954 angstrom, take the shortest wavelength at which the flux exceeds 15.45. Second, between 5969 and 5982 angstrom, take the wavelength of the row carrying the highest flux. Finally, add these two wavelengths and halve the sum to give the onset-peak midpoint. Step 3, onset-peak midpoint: 5957.7 angstrom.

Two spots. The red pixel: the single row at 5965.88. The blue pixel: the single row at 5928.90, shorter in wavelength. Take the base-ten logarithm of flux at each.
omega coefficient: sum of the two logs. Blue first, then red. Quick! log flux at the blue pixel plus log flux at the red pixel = 2.383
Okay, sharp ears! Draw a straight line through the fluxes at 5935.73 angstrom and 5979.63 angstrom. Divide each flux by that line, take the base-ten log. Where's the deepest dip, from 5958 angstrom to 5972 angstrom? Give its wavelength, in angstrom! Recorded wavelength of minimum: 5963.13 angstrom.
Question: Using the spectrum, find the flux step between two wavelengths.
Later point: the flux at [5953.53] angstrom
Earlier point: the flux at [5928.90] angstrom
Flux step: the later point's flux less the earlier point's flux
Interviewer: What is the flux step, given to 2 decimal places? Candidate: 0.18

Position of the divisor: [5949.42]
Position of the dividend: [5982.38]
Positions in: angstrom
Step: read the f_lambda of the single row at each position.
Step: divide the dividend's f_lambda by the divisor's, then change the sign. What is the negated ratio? -0.971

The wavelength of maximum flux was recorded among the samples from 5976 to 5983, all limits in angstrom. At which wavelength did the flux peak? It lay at 5982.38 angstrom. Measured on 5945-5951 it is 5950.79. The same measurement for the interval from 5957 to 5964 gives 5959.01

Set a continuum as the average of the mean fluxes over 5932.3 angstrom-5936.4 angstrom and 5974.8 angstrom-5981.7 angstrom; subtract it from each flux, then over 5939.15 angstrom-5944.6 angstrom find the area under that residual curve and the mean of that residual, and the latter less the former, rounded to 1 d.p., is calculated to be 0.7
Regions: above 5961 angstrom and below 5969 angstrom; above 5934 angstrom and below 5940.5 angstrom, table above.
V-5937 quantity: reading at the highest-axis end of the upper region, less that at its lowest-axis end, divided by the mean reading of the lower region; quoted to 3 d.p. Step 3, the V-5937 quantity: 0.020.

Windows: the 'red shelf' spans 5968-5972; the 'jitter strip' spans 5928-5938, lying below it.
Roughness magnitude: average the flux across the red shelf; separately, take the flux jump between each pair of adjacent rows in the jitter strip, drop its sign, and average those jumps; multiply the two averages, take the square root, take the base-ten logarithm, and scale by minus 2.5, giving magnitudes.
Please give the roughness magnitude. -0.55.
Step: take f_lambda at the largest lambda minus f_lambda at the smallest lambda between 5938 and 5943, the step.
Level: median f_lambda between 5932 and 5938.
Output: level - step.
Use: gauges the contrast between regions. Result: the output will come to 15.91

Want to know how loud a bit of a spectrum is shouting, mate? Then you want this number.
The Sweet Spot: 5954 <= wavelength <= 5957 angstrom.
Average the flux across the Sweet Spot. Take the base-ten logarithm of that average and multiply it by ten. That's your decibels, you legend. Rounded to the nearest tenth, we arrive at 12.0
